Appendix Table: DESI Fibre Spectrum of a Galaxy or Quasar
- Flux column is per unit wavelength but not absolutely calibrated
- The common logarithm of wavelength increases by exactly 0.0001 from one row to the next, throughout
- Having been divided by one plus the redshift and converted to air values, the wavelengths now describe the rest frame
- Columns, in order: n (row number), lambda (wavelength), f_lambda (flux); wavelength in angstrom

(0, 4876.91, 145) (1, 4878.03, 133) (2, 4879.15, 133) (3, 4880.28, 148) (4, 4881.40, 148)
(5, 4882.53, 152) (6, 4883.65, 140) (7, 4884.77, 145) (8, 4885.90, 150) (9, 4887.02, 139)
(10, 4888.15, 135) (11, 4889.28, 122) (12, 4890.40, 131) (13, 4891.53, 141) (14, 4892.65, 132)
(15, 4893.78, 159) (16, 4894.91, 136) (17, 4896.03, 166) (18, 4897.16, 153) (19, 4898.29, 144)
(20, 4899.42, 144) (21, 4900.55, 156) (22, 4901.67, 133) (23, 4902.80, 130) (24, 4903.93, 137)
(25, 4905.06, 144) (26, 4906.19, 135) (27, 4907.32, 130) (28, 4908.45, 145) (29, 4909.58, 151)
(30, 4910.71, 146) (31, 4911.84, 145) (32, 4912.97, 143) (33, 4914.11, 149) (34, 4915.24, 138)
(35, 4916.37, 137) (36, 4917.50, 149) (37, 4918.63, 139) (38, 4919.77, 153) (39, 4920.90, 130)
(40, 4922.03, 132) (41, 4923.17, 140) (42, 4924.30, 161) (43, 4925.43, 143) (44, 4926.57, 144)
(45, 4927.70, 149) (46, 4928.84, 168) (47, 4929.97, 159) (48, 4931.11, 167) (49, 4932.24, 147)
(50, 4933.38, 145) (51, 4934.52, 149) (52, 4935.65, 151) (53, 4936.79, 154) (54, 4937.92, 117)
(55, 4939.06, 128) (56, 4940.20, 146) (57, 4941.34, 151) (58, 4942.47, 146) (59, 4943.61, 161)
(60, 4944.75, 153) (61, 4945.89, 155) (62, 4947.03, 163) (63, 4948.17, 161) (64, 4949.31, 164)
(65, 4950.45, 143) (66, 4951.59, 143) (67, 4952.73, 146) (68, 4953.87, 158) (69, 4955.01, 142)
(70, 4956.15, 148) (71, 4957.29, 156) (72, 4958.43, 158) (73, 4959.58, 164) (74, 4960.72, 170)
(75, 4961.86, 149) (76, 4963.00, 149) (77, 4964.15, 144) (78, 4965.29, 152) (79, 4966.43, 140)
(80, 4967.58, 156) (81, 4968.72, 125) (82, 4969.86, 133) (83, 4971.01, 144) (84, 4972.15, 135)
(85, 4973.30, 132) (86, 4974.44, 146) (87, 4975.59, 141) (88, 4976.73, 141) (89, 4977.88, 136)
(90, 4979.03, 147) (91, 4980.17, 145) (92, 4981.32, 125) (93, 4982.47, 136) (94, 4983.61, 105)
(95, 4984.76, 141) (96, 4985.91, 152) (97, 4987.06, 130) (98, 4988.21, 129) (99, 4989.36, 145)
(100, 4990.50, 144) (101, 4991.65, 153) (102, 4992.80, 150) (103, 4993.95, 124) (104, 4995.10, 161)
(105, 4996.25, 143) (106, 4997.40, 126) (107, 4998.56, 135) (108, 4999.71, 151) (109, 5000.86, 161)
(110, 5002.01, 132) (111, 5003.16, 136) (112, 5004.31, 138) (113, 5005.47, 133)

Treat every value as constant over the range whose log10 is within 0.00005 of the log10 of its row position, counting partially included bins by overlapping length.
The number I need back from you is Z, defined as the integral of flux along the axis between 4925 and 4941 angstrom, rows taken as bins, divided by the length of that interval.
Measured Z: 148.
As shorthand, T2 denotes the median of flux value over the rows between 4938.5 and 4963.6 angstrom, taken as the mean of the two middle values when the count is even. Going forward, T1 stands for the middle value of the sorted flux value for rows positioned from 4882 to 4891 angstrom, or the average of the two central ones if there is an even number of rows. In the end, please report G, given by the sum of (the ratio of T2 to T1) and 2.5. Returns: 3.590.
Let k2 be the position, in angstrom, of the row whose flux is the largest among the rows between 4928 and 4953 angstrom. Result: 4928.84 angstrom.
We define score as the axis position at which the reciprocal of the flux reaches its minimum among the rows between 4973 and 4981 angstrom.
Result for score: 4979.03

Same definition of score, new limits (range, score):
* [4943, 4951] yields 4949.31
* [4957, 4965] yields 4960.72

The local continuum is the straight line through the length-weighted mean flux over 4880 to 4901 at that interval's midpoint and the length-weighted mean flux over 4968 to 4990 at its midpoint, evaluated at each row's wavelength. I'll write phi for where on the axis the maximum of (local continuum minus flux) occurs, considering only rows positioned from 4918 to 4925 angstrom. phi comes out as 4920.90 angstrom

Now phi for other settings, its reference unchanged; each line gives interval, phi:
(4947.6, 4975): 4968.72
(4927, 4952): 4937.92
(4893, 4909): 4902.80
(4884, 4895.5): 4889.28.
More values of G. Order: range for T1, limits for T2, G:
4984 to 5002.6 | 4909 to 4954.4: 3.531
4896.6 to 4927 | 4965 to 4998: 3.479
